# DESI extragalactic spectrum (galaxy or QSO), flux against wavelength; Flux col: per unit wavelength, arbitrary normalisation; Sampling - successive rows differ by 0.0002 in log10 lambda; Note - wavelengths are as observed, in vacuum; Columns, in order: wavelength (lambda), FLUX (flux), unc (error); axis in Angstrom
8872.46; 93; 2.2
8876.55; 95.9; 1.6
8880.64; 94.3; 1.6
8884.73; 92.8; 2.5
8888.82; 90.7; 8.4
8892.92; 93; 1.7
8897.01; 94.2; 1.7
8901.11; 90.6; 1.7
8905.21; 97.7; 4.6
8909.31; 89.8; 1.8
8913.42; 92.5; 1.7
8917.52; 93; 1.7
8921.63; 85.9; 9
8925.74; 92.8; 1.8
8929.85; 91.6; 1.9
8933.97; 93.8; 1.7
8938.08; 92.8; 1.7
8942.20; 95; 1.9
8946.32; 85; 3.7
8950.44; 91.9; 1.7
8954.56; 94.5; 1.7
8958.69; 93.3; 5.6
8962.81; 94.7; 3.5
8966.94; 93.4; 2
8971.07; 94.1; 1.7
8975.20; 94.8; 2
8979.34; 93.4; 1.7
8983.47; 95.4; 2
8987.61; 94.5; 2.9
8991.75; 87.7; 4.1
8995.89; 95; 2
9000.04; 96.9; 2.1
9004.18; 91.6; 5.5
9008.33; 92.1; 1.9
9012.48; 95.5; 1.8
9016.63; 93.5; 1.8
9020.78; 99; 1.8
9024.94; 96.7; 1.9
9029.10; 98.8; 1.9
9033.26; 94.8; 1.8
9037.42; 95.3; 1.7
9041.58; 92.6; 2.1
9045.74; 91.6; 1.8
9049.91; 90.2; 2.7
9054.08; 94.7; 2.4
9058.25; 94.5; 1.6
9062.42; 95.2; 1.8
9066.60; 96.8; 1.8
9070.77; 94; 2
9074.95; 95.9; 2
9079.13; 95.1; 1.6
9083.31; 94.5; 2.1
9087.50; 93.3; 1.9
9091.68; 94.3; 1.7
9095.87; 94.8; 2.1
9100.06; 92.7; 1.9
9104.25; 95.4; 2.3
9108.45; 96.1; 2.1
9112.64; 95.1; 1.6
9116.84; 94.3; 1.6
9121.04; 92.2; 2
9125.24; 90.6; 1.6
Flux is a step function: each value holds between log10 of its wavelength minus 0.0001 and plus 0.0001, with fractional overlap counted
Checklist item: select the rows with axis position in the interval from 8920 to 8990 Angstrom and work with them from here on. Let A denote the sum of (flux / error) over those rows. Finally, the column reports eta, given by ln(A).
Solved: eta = 6.59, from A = 730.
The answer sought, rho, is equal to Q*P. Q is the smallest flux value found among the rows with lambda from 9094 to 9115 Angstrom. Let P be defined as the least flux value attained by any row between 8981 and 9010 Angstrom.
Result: 8130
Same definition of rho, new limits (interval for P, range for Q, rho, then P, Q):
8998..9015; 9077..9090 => 8546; 91.6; 93.3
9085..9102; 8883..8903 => 8399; 92.7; 90.6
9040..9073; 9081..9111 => 8362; 90.2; 92.7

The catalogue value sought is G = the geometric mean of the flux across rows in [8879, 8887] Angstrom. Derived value 93.5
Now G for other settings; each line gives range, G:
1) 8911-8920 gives 92.7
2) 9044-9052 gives 90.9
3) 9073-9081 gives 95.5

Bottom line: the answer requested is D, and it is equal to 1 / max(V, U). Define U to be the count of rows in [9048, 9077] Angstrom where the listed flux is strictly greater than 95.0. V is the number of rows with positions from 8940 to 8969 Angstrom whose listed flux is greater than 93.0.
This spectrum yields 0.20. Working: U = 3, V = 5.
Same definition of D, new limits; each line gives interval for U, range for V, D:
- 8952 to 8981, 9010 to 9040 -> 0.14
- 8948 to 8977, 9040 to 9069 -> 0.25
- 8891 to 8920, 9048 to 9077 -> 0.17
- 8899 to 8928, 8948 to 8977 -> 0.17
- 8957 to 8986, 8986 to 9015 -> 0.25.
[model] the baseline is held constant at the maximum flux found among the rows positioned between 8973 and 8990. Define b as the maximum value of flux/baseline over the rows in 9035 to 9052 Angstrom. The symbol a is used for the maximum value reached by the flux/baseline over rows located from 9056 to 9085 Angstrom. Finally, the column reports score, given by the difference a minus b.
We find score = 0.016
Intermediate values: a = 1.01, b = 1.00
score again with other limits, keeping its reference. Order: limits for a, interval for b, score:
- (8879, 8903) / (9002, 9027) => -0.049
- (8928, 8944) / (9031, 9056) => -0.003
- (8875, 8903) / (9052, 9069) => -0.009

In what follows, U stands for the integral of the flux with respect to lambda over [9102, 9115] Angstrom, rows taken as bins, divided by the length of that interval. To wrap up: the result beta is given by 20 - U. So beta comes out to -75.5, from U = 95.5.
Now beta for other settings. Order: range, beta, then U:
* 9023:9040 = -76.3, 96.3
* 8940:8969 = -72.5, 92.5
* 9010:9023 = -75.9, 95.9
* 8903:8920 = -73.0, 93.0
